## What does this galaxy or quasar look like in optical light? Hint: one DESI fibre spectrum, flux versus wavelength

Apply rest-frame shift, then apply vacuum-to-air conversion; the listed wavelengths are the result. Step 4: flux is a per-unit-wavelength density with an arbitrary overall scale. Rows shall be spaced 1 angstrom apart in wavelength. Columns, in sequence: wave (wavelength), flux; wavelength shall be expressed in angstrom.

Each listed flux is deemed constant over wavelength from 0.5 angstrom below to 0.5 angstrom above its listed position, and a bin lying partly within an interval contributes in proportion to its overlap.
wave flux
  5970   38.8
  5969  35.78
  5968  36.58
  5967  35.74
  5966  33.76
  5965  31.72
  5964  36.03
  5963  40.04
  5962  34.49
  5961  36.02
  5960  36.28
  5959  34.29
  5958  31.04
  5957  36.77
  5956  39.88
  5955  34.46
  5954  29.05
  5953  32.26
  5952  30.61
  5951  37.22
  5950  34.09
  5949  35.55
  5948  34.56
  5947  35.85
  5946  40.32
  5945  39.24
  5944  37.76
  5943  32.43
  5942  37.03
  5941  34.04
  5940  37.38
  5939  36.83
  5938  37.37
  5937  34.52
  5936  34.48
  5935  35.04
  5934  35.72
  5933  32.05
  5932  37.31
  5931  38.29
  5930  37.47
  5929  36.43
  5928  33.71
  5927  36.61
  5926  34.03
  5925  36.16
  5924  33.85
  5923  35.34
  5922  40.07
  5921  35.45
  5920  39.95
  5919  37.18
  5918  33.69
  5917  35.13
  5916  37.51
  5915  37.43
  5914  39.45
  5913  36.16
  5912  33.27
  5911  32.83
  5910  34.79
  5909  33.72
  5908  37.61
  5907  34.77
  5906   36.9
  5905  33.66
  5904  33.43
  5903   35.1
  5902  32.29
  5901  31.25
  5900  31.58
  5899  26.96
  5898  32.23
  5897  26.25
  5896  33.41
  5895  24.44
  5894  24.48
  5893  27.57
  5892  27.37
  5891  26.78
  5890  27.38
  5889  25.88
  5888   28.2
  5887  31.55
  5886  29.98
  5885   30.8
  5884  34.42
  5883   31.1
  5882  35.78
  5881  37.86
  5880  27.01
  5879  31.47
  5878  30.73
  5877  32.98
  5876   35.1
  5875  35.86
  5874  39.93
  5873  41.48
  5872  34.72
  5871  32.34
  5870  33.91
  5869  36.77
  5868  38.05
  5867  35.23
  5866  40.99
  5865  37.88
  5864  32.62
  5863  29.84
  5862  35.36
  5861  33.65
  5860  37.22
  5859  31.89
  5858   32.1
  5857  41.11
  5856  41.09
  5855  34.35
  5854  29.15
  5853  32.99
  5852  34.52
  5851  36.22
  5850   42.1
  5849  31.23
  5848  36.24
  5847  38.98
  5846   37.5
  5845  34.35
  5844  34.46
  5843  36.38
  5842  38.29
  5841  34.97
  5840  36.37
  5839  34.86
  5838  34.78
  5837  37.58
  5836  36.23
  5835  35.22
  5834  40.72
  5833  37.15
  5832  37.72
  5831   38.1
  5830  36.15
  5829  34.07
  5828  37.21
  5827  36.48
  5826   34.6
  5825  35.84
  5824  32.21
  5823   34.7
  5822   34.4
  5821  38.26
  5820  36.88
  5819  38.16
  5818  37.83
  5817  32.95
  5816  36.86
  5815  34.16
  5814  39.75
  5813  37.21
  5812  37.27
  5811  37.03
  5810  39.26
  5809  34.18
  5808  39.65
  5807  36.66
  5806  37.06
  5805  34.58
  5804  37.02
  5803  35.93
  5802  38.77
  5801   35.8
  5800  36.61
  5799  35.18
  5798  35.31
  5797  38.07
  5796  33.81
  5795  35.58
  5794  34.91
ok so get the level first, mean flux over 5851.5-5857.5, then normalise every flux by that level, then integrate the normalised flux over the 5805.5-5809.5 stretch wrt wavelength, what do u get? 4.15 angstrom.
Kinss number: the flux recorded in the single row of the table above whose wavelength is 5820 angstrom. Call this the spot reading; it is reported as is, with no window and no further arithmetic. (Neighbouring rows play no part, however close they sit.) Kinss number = 36.88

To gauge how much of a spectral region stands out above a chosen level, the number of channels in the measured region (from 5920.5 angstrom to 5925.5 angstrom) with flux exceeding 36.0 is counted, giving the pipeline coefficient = 2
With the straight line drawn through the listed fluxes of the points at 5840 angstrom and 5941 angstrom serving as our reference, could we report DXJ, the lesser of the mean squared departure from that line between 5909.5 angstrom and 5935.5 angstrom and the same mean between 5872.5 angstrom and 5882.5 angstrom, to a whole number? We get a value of 7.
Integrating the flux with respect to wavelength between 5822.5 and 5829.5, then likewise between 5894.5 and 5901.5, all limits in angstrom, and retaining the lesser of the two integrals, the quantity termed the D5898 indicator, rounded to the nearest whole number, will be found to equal 206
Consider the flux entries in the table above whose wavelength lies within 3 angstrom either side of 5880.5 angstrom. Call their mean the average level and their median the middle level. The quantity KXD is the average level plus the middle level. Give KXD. 64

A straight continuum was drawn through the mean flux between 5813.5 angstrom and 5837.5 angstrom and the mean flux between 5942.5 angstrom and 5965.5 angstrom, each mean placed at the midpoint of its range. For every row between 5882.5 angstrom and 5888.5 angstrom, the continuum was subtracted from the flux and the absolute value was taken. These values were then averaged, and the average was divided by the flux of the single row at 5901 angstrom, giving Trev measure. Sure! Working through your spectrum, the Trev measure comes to 0.15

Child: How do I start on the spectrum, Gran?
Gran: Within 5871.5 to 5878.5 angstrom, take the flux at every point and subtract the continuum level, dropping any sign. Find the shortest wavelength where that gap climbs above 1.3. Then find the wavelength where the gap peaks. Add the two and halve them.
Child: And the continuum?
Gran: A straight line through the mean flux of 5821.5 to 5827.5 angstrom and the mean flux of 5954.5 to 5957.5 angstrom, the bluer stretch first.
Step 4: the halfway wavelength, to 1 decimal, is 5873.0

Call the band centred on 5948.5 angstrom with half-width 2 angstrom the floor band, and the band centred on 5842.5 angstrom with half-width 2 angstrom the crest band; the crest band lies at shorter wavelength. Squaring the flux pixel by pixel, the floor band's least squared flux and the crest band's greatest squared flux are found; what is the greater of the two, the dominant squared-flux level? 1466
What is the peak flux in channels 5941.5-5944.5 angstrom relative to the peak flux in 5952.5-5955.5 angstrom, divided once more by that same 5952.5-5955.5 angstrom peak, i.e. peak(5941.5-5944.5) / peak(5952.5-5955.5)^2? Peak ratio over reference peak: 0.032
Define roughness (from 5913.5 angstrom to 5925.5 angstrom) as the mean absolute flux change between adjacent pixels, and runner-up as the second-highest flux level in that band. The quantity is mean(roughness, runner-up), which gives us 21.3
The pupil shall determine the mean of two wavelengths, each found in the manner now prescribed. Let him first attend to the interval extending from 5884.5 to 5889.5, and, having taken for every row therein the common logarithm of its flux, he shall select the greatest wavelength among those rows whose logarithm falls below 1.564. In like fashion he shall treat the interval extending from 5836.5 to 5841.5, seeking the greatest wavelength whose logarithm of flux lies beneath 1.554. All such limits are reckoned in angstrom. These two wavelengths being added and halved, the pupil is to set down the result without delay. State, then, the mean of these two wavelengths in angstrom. 5865.0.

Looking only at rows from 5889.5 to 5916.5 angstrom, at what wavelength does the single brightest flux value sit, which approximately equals 5914 angstrom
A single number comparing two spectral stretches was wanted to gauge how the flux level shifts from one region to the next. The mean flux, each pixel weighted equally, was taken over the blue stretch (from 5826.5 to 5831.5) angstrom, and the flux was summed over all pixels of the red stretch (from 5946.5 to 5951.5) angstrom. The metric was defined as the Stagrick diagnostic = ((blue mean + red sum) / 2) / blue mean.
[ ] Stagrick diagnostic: 2.93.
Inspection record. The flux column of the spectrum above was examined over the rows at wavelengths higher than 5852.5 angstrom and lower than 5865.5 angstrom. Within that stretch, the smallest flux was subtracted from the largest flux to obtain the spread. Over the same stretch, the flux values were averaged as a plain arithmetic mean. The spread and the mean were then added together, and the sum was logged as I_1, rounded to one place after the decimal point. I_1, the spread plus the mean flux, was 46.5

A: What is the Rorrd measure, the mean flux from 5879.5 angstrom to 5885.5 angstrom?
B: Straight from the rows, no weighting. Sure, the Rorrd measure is 32.8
